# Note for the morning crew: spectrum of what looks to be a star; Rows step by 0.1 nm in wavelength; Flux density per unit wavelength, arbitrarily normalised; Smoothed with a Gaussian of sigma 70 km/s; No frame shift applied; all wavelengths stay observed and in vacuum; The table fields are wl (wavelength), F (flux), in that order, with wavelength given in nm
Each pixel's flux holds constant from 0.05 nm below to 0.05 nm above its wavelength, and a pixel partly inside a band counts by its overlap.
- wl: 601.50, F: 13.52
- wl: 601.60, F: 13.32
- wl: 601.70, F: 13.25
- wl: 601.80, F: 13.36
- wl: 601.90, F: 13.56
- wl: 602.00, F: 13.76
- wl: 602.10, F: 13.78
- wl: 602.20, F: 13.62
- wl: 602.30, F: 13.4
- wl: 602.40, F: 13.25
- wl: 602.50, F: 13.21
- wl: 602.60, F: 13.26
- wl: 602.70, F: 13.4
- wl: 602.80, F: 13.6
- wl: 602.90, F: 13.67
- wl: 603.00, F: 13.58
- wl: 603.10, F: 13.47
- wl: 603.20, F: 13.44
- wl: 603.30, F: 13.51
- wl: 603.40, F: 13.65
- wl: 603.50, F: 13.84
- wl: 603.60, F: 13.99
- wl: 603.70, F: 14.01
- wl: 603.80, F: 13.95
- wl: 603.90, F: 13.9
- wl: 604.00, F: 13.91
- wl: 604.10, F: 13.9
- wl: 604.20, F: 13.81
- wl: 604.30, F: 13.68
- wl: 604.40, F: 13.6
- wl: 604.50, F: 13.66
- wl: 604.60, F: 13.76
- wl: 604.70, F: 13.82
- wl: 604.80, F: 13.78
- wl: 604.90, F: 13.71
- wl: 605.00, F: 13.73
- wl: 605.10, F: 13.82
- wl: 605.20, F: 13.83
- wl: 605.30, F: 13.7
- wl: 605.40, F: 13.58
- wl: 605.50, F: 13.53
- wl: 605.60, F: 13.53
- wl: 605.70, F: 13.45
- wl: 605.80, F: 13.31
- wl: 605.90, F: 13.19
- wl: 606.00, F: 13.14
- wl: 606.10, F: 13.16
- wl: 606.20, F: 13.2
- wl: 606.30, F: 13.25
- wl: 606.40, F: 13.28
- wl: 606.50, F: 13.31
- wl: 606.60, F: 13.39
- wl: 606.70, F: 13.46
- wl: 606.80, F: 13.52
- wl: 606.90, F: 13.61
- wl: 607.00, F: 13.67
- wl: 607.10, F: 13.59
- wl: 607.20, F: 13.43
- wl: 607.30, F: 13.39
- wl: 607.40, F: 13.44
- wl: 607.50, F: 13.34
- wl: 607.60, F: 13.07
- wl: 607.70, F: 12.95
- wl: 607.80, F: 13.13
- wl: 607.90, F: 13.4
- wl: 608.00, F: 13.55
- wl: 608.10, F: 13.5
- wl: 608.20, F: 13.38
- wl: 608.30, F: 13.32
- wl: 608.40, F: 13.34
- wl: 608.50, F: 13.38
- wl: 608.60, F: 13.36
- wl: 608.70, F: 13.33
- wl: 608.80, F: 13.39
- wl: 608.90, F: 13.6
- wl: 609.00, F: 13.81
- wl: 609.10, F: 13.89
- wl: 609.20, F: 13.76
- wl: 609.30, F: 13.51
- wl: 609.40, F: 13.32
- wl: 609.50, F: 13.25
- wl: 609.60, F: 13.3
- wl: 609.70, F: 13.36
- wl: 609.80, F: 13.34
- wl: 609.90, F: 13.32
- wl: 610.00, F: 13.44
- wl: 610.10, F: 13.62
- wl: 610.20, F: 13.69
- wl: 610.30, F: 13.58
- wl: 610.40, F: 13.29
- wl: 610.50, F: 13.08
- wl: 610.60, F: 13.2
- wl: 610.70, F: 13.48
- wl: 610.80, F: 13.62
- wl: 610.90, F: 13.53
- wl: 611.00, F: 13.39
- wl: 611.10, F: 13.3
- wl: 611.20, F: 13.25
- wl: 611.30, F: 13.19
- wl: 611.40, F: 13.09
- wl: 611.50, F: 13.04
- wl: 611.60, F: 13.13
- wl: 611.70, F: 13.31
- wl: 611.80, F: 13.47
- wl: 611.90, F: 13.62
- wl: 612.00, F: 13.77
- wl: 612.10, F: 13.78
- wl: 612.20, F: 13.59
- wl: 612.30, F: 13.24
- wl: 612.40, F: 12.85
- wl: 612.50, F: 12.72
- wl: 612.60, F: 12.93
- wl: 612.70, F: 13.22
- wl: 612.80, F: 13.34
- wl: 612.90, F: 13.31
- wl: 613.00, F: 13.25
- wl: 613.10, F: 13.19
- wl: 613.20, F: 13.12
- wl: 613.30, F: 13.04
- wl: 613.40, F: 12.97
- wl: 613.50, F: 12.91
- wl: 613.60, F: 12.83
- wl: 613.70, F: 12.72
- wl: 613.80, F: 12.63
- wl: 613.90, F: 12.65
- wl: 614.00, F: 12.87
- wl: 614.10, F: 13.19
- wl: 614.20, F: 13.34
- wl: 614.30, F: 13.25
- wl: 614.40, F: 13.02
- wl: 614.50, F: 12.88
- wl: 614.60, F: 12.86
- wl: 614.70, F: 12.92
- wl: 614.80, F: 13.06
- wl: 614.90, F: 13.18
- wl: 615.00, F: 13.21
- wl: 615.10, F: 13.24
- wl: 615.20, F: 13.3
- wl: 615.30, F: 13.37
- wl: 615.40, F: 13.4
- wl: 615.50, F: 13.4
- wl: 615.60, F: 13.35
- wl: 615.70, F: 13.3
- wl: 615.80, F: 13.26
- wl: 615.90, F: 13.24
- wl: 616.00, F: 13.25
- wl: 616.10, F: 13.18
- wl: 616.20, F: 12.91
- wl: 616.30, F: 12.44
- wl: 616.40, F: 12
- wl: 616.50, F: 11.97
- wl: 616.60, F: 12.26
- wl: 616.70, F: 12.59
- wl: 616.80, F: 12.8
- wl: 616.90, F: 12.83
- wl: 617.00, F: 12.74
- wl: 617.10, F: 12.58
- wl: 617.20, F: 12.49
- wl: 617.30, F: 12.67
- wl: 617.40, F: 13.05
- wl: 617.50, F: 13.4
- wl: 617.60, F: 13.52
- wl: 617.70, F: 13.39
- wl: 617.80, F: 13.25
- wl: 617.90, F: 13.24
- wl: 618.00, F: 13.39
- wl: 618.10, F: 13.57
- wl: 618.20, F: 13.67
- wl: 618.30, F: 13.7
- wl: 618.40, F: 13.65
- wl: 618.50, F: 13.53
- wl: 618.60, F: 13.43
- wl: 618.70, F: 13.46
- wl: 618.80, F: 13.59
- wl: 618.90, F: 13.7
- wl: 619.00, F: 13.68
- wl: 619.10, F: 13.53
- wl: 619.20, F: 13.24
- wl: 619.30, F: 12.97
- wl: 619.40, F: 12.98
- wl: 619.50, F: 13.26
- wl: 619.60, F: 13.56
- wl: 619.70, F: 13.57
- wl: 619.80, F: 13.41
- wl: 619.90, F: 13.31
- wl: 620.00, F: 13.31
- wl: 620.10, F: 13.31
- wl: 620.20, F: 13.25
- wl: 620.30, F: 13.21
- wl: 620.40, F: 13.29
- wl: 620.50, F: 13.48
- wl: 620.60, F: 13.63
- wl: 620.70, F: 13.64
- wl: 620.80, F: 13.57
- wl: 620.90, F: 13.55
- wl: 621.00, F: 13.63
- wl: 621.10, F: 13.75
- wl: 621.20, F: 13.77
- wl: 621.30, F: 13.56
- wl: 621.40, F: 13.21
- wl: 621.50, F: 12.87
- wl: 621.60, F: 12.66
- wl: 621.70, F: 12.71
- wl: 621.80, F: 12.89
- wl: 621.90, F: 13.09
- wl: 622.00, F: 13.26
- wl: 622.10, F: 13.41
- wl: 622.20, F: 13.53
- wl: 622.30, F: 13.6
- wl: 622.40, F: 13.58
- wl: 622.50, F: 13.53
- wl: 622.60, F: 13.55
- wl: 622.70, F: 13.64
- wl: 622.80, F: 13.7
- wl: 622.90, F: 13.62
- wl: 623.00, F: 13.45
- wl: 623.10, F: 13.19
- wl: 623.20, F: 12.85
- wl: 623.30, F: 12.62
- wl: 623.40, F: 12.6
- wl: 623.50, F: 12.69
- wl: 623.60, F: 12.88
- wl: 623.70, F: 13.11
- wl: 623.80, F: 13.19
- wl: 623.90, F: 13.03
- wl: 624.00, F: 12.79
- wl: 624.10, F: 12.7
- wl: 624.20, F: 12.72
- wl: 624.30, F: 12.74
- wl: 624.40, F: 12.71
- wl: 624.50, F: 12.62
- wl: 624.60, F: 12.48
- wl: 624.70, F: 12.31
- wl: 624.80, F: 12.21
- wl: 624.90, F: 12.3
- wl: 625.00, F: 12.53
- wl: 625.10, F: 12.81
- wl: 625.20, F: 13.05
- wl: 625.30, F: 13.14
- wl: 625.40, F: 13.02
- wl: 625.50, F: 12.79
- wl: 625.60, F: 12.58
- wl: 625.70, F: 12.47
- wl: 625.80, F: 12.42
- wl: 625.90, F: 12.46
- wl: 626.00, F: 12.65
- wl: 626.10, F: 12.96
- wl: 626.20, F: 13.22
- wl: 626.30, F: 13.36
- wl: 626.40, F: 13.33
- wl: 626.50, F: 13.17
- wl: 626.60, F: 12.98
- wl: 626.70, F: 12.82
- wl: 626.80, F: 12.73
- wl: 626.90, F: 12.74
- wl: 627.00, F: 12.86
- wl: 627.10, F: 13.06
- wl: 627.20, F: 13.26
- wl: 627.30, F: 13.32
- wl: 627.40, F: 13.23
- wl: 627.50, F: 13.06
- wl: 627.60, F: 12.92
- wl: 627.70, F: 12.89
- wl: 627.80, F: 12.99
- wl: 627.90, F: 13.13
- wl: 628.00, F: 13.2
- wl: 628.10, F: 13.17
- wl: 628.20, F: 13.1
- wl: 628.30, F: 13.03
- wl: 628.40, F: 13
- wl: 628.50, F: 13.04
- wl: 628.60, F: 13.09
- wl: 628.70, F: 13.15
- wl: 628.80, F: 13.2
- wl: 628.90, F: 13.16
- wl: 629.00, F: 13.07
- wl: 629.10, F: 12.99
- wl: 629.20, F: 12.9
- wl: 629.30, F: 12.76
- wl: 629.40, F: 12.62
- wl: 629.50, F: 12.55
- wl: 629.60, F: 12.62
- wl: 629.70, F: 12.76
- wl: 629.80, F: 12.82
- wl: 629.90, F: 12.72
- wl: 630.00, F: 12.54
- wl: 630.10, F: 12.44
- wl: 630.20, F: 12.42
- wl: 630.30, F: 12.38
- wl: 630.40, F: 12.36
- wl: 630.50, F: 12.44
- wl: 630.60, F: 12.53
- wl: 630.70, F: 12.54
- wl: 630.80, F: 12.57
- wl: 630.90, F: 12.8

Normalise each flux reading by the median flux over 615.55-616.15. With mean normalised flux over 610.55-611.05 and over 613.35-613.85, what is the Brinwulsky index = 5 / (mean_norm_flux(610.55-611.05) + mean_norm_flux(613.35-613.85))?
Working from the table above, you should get 2.52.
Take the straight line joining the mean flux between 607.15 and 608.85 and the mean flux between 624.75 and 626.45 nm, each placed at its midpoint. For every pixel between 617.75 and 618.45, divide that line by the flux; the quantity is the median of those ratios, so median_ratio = 0.96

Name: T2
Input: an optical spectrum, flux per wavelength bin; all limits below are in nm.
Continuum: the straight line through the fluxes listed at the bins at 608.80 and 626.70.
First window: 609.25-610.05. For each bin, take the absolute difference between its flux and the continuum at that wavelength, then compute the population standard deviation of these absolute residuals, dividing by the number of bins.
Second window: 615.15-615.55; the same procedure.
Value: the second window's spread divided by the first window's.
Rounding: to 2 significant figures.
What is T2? 1.0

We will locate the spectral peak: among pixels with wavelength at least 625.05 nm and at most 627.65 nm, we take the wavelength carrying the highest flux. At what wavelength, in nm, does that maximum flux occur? 626.30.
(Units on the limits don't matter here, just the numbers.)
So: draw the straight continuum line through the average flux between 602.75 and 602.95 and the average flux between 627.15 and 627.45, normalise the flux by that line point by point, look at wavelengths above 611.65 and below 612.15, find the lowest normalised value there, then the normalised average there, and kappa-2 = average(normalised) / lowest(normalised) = 1.02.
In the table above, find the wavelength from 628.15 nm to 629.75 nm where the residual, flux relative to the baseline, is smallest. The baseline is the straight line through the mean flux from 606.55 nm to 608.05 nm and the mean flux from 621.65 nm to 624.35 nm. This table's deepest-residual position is 629.50 nm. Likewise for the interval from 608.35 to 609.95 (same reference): 609.50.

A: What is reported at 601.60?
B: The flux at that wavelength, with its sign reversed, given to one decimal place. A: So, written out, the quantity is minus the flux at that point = -13.3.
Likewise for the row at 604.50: -13.7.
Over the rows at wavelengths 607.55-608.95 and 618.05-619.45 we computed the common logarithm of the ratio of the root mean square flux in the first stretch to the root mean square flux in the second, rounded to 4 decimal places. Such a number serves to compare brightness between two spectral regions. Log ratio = -0.0047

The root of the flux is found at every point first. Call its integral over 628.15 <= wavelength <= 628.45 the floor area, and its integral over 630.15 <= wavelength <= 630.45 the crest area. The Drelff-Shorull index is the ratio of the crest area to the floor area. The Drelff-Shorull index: 0.97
